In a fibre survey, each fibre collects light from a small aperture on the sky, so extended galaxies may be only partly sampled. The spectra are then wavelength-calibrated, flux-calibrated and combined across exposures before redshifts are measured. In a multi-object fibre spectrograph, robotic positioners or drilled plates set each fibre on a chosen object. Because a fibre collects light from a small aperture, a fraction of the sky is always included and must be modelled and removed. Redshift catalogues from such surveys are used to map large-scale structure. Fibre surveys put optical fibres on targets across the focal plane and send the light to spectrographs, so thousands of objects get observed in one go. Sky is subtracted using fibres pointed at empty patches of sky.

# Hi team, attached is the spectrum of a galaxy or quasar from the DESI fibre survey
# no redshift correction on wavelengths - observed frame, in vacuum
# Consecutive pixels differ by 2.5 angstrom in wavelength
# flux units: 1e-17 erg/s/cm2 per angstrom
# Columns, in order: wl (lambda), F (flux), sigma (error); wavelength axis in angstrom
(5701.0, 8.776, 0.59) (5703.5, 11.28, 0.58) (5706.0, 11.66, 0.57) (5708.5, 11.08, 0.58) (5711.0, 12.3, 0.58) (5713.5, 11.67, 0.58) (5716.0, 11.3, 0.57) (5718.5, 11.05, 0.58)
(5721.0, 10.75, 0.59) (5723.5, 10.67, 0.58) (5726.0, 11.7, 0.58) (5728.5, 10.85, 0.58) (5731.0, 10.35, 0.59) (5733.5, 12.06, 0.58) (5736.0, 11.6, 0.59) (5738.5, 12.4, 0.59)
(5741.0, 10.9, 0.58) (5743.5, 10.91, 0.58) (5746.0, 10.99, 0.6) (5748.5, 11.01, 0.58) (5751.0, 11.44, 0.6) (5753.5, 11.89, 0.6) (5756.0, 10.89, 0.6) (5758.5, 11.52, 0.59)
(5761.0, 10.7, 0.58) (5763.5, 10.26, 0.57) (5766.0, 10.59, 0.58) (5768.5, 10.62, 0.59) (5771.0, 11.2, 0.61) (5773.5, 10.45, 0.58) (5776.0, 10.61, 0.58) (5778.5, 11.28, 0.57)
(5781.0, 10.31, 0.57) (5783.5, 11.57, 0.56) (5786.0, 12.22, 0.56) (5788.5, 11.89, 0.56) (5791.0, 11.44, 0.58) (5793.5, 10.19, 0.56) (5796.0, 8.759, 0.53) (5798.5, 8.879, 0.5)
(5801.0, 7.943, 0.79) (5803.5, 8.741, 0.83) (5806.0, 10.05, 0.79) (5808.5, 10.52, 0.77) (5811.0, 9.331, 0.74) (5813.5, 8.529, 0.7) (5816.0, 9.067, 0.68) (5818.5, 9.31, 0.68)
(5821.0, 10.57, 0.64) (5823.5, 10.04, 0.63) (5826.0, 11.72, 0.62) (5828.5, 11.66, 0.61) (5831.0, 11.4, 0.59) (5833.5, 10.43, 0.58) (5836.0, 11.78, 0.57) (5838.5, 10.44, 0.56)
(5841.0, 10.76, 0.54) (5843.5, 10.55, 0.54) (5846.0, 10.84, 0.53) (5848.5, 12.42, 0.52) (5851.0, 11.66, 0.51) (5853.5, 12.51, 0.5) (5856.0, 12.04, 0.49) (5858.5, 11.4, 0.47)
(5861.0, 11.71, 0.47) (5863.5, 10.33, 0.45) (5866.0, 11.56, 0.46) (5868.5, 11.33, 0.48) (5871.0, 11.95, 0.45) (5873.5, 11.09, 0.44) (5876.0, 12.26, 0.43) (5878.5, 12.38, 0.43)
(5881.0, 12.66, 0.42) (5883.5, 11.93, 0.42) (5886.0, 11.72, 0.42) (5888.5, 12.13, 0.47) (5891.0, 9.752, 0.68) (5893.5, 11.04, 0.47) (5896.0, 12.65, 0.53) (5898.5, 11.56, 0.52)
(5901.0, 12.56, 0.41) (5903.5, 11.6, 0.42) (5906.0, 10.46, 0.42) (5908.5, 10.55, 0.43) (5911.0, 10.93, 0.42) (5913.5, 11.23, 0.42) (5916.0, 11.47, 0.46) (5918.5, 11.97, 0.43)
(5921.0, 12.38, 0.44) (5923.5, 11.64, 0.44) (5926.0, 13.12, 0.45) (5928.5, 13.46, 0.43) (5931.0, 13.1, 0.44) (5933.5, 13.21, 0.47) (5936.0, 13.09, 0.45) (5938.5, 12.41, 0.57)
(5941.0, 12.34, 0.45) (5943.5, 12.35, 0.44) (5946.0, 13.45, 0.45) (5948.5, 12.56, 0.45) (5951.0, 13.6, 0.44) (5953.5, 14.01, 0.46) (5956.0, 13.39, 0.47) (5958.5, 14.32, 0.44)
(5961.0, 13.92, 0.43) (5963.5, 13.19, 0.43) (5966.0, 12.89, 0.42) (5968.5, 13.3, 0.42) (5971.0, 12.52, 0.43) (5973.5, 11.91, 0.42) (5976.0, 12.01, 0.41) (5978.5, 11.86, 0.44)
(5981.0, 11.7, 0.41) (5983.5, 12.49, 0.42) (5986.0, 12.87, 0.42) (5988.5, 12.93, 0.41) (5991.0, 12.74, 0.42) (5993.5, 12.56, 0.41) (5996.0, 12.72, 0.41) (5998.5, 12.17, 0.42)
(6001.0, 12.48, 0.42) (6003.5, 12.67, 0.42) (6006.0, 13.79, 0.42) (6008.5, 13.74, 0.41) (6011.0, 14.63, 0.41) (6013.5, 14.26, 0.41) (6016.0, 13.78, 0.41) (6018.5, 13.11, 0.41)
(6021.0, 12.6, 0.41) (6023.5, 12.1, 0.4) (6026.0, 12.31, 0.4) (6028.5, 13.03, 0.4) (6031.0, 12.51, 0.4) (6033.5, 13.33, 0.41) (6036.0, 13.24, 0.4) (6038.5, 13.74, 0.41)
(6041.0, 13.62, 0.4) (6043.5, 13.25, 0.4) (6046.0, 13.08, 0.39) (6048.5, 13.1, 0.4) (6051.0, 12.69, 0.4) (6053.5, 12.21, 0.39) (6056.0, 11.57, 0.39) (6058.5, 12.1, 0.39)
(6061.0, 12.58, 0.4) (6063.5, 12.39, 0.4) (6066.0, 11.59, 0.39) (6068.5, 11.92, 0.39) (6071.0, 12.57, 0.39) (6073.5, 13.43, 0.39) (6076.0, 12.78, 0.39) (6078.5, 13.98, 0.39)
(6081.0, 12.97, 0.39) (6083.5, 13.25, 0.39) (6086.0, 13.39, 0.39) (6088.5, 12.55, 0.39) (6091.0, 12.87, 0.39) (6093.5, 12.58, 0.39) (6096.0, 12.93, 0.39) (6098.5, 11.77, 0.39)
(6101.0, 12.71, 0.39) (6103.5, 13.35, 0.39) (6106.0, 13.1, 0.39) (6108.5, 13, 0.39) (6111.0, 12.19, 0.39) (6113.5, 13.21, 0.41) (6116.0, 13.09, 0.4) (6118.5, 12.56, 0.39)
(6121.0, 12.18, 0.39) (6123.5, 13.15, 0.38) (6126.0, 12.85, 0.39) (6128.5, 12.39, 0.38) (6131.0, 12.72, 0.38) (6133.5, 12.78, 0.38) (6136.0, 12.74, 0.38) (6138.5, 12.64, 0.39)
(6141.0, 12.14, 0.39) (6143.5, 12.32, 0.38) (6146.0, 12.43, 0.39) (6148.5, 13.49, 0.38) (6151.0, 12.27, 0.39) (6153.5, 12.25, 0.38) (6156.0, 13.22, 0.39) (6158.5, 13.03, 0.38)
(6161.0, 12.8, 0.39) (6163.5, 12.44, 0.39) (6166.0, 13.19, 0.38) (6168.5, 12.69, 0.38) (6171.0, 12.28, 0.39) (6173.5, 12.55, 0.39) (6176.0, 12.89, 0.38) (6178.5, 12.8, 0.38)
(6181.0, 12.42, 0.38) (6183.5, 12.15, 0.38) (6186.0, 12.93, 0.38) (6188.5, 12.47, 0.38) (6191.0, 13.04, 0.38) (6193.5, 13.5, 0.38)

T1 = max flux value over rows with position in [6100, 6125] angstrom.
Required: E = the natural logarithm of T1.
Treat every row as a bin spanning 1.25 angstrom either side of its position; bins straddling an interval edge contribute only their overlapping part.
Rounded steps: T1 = 13.35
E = 2.59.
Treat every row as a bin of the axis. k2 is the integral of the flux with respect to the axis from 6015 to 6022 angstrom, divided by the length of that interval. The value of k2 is 13.2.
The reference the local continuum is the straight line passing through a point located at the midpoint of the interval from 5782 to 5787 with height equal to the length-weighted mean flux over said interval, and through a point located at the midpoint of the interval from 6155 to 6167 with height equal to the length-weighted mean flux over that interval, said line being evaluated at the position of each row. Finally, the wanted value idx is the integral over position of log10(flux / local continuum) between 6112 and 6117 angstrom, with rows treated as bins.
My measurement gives 0.05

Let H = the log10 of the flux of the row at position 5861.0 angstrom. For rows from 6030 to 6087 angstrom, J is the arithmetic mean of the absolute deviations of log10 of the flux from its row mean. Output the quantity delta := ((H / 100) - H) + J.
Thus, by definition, -1.04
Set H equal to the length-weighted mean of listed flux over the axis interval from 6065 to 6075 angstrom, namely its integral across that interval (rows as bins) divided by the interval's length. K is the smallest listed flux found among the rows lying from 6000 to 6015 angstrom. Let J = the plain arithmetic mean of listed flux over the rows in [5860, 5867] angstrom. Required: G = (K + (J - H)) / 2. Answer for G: 5.6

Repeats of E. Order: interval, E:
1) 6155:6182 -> 2.58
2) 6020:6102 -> 2.64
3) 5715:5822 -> 2.52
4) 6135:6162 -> 2.60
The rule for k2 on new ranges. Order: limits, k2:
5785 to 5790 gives 12.0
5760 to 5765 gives 10.5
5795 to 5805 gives 8.6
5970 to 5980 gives 12.1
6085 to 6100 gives 12.7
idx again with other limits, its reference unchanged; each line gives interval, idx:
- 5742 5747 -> -0.14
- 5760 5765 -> -0.25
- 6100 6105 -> 0.05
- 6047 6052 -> 0.05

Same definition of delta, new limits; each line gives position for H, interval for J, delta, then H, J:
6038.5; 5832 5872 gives -1.10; 1.14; 0.023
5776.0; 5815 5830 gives -0.98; 1.03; 0.039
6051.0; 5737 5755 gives -1.07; 1.10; 0.018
